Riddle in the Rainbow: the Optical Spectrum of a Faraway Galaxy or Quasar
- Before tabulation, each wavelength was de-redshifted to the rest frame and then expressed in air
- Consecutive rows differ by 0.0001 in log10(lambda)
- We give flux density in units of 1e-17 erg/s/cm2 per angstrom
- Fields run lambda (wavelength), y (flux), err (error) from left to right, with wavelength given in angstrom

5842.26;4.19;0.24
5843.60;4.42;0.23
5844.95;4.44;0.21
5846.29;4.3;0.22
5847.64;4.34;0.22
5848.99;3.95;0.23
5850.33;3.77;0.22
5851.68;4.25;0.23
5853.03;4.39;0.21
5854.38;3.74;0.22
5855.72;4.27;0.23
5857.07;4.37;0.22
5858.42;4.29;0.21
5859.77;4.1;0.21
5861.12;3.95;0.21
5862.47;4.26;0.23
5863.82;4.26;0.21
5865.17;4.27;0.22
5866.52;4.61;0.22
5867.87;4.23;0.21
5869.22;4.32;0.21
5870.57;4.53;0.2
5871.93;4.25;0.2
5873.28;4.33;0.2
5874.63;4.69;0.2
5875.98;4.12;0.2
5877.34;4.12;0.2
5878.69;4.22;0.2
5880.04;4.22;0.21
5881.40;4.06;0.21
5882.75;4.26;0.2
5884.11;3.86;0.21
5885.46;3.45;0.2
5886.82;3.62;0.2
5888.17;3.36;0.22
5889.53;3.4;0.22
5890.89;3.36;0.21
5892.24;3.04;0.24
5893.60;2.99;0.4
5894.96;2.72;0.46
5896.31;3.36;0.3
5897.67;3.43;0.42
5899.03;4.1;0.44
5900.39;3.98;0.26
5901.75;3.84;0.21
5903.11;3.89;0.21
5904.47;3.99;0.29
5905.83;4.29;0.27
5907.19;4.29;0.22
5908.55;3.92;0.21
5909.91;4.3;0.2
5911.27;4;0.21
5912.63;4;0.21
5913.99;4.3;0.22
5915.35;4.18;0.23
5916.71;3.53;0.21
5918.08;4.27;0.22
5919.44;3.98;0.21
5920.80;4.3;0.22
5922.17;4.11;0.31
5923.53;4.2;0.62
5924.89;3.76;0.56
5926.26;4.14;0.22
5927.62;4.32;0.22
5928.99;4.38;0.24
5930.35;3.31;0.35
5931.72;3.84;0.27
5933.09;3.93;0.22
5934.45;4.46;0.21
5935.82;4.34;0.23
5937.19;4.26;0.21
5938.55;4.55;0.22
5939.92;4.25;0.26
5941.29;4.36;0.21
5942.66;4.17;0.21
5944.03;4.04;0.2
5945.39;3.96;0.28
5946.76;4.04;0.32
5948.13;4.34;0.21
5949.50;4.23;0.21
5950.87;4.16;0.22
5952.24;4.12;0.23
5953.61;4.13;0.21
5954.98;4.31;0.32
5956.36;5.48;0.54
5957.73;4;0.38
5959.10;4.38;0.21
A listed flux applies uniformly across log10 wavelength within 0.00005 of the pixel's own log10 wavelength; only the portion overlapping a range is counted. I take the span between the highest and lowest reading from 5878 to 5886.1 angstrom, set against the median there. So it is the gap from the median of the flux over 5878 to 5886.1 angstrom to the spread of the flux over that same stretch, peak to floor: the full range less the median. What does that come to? -3.33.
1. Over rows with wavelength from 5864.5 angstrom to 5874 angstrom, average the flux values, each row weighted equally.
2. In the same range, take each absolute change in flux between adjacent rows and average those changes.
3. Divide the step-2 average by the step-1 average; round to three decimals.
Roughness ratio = 0.053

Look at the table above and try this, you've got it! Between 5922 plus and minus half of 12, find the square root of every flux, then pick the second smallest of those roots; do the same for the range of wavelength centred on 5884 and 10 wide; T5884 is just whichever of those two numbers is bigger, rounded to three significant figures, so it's 1.94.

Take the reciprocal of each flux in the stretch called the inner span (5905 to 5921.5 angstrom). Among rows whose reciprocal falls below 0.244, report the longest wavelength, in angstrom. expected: 5920.80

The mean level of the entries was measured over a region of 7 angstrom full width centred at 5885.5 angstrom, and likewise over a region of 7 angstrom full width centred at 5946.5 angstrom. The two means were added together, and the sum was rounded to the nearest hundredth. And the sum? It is 7.83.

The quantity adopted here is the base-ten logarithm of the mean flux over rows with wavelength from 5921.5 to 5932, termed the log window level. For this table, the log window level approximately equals 0.60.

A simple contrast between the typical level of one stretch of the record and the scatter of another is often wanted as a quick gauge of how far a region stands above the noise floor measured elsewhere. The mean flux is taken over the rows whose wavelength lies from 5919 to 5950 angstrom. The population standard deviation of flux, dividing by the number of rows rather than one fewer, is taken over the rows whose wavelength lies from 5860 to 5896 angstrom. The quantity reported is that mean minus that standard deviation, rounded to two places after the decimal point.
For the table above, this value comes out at 3.62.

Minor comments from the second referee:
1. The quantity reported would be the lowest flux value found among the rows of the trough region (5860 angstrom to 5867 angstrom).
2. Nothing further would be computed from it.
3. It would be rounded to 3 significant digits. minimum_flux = 3.95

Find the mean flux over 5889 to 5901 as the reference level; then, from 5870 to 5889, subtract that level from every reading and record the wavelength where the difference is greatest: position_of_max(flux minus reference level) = 5874.63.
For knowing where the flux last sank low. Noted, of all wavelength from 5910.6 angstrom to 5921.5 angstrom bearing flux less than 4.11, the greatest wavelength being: 5919.44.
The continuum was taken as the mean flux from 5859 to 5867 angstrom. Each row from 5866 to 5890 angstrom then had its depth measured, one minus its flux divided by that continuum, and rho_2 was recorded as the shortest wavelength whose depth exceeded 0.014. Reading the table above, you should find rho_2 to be 5875.98 angstrom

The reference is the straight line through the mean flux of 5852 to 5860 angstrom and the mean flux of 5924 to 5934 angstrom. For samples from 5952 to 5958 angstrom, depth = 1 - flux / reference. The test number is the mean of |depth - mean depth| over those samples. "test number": 0.11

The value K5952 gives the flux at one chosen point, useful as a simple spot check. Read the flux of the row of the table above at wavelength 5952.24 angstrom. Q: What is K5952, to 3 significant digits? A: 4.12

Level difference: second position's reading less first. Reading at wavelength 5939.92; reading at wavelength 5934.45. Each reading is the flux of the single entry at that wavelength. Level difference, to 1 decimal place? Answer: 0.2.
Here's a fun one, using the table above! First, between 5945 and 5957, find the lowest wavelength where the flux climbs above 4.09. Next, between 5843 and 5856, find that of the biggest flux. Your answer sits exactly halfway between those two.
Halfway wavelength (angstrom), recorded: 5896.5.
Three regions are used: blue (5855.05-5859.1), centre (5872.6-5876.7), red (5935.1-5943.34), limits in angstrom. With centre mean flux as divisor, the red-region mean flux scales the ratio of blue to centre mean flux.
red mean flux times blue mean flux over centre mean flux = 4.25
